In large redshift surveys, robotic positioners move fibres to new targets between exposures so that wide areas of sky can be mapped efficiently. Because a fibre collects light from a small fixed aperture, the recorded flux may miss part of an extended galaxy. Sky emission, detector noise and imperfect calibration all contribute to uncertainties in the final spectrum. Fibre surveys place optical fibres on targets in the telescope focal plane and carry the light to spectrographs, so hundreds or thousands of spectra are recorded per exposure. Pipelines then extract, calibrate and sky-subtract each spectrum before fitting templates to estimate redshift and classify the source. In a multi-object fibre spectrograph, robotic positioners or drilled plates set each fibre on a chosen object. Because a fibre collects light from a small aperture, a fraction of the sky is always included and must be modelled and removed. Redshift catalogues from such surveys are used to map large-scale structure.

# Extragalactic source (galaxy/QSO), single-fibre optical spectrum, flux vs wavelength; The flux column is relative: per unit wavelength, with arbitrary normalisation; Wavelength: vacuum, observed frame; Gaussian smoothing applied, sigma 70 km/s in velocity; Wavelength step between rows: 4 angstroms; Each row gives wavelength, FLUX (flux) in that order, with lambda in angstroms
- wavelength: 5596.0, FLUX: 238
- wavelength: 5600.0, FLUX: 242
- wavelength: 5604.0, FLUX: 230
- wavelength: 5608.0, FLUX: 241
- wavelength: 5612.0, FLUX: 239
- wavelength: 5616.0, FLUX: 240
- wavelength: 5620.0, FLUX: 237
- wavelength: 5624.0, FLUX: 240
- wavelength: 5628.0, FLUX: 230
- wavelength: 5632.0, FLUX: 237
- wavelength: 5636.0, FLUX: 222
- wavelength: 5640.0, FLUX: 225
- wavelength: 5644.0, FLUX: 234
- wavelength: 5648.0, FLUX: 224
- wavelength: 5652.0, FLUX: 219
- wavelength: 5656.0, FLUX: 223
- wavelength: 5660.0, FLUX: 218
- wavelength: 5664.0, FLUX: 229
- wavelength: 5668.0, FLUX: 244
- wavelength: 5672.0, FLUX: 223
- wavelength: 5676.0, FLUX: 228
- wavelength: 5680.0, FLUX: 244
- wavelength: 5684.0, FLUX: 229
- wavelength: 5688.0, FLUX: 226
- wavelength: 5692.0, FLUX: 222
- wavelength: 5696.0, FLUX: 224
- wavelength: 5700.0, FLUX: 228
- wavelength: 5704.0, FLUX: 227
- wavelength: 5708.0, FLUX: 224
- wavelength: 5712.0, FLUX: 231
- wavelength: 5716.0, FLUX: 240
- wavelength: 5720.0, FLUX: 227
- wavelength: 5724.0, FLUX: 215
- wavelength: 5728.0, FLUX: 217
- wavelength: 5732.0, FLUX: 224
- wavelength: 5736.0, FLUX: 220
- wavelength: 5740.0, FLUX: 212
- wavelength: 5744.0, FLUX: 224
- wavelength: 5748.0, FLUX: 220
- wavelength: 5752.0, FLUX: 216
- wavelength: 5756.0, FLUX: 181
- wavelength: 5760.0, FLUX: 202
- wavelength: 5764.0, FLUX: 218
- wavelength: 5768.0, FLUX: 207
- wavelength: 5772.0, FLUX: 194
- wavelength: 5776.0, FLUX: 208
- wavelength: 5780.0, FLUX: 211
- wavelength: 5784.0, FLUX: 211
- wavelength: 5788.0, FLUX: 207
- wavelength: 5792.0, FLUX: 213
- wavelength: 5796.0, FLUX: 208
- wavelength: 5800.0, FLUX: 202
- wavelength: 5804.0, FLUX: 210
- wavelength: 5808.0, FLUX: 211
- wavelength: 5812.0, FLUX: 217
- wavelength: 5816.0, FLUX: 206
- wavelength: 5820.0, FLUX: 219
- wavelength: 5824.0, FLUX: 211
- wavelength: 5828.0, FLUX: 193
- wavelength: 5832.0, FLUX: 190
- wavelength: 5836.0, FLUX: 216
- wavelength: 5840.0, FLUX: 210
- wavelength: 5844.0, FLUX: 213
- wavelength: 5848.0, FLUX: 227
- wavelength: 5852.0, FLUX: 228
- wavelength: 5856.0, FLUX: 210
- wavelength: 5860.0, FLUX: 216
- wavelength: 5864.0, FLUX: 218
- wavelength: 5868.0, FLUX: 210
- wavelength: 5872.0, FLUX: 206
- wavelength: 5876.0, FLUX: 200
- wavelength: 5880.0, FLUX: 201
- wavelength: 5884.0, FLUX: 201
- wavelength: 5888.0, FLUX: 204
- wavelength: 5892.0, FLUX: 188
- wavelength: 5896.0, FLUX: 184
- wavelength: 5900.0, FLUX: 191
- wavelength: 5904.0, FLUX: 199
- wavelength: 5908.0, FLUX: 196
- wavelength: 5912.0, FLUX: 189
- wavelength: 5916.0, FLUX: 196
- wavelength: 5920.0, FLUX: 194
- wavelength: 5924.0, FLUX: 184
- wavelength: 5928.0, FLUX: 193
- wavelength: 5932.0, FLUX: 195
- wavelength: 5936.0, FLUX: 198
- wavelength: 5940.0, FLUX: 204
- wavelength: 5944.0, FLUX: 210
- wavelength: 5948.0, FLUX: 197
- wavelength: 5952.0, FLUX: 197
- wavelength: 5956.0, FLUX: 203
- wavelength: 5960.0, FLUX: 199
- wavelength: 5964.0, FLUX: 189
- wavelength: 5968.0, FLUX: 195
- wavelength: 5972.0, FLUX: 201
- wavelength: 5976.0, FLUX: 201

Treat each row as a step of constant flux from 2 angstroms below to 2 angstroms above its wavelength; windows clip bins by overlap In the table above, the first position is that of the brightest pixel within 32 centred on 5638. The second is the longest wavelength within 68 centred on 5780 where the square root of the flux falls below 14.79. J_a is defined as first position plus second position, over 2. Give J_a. 5718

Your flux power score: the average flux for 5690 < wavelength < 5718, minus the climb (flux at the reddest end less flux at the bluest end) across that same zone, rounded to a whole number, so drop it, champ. 210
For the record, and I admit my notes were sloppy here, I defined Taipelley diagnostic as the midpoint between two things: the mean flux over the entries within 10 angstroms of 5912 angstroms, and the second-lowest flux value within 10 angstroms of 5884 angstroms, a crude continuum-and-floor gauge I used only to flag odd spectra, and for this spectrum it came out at 197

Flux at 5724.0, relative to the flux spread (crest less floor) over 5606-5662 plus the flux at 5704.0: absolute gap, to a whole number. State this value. 35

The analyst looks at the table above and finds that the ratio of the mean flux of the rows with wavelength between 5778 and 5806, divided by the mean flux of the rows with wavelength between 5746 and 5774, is 1.02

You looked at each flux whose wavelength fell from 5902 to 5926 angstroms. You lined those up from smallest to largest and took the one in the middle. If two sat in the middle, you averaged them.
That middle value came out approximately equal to 195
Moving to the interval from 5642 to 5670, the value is 224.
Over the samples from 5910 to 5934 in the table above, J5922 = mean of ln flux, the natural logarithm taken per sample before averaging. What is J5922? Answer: 5.26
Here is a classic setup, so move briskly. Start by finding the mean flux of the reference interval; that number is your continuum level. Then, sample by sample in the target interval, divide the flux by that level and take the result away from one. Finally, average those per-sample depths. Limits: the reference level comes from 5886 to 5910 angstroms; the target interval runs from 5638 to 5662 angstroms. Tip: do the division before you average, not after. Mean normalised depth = -0.16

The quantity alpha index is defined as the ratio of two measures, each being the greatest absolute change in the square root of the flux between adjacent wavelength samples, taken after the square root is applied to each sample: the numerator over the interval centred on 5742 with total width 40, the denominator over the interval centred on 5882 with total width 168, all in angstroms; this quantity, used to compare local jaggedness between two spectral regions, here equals 1.36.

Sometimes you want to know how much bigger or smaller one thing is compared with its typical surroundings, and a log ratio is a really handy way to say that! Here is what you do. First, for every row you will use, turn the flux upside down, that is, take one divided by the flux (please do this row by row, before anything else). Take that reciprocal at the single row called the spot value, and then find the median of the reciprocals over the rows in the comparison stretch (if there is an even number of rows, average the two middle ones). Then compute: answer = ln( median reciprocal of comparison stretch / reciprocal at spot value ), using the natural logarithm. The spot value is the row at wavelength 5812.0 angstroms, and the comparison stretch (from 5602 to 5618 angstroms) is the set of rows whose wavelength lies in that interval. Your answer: -0.10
